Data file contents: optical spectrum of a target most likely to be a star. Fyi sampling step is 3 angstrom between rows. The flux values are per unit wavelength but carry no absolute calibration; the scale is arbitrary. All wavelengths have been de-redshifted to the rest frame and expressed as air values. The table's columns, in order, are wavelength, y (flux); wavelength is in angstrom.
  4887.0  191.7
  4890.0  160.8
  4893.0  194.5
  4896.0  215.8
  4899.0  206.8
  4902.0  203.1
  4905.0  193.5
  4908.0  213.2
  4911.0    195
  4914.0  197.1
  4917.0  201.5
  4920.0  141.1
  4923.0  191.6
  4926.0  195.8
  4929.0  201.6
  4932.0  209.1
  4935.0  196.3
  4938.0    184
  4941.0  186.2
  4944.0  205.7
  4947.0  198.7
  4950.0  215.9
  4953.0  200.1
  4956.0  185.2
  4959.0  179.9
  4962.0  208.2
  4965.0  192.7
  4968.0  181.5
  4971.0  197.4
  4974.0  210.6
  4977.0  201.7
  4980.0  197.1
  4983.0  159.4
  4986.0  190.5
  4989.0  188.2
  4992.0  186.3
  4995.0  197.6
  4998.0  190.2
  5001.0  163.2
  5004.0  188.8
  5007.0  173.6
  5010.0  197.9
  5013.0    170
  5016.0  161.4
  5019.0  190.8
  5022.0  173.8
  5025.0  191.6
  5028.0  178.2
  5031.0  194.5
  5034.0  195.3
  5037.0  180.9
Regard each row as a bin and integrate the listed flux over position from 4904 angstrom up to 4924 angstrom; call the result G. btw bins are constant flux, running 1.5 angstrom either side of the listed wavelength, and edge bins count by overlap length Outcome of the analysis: 3806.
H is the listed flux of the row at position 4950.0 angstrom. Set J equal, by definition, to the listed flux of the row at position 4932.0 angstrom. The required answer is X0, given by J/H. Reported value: 0.97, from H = 215.9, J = 209.1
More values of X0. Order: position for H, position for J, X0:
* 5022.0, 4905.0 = 1.11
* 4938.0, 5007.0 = 0.94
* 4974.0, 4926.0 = 0.93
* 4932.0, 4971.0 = 0.94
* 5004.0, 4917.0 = 1.07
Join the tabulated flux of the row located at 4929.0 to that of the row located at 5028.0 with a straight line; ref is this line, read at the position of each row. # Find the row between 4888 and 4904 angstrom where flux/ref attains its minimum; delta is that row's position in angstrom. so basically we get 4890.0 angstrom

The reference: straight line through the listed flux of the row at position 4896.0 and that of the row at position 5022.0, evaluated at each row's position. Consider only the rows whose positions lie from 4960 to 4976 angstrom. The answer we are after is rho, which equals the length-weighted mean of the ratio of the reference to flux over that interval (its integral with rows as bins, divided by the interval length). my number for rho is 0.974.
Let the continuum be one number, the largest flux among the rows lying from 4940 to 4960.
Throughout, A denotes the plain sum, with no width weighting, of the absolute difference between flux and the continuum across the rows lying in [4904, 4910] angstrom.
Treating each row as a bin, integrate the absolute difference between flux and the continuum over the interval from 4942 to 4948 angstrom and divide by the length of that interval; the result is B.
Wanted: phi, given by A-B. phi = 10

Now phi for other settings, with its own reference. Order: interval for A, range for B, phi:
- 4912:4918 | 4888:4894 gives -5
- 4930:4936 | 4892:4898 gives 17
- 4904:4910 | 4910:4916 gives 6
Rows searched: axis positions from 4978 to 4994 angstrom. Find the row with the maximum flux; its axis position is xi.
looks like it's 4980.0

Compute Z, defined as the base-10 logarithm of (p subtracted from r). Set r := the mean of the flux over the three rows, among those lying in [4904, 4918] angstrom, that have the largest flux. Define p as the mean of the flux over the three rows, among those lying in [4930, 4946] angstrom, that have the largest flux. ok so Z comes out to -0.6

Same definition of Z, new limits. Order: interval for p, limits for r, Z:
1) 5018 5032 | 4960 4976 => 1.1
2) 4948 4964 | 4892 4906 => -0.3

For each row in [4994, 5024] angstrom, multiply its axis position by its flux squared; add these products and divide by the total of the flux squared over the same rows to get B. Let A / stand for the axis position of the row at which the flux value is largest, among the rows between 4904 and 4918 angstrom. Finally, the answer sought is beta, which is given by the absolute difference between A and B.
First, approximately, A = 4908.0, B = 5008.1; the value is 100.1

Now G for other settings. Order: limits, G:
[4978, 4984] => 1091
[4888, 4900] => 2326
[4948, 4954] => 1247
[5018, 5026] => 1477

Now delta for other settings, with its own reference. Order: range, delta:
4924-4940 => 4938.0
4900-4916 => 4905.0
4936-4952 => 4938.0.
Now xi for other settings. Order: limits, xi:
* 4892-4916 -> 4896.0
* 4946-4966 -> 4950.0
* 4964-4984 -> 4974.0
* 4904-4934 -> 4908.0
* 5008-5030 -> 5010.0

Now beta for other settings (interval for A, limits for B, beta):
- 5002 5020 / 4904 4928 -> 95.0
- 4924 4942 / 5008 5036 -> 90.3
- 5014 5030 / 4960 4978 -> 55.4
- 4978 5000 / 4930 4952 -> 53.8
